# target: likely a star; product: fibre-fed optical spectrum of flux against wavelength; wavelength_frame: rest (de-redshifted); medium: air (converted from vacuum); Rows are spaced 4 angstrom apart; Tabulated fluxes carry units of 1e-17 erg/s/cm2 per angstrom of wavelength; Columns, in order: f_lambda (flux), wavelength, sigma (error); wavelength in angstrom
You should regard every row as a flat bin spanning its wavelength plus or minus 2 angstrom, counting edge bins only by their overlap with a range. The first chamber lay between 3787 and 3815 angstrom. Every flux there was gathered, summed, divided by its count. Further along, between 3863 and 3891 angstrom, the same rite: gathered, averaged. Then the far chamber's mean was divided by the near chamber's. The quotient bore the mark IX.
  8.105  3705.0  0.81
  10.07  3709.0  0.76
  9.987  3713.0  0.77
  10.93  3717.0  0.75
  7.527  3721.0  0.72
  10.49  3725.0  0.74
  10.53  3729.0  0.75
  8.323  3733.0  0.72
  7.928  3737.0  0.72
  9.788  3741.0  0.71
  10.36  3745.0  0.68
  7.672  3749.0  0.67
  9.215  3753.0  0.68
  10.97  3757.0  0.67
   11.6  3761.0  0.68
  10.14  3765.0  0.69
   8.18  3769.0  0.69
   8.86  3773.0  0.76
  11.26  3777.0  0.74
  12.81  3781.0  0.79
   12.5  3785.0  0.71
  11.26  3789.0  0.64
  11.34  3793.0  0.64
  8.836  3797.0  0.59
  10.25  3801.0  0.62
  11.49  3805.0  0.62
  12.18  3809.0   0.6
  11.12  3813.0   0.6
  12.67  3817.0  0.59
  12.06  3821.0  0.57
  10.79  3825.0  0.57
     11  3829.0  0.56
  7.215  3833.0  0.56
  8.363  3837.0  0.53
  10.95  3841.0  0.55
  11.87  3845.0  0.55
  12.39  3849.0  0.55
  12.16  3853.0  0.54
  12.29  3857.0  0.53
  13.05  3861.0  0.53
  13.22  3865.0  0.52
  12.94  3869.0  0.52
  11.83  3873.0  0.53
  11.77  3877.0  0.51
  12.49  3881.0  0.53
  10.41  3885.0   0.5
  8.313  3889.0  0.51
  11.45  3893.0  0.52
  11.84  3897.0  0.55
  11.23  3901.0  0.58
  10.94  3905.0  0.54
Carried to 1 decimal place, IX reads 1.1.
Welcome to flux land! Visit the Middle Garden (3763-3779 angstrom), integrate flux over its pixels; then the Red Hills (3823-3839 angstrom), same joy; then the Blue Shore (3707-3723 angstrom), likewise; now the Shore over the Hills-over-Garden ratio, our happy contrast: 158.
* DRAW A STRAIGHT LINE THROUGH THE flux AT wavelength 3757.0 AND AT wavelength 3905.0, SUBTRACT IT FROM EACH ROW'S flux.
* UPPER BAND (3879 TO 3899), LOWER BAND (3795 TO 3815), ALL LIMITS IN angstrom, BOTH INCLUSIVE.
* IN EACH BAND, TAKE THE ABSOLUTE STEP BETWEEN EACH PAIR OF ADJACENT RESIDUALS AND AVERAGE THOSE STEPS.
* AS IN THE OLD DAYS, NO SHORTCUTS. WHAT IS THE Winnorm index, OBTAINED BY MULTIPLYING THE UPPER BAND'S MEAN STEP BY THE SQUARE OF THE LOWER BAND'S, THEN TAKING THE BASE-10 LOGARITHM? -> 0.4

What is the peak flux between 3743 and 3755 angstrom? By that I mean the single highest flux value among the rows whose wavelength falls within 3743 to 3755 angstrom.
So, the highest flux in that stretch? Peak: 10.36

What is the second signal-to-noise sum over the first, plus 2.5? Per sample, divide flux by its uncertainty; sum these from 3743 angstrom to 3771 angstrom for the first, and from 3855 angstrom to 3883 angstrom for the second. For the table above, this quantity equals 4.17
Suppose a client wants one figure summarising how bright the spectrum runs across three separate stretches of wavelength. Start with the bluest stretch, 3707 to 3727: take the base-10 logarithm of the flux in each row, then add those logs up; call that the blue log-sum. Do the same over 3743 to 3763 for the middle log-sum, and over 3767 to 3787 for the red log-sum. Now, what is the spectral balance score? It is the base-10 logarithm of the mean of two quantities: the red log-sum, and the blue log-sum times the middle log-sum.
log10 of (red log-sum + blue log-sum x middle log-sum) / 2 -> 1.17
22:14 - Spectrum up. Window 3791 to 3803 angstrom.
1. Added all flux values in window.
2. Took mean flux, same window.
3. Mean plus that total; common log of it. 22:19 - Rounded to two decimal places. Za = 1.61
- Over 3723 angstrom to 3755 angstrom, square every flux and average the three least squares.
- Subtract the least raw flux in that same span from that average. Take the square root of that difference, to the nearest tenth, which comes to 7.5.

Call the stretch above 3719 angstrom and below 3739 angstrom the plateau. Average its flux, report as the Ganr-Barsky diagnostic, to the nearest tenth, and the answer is 9.0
